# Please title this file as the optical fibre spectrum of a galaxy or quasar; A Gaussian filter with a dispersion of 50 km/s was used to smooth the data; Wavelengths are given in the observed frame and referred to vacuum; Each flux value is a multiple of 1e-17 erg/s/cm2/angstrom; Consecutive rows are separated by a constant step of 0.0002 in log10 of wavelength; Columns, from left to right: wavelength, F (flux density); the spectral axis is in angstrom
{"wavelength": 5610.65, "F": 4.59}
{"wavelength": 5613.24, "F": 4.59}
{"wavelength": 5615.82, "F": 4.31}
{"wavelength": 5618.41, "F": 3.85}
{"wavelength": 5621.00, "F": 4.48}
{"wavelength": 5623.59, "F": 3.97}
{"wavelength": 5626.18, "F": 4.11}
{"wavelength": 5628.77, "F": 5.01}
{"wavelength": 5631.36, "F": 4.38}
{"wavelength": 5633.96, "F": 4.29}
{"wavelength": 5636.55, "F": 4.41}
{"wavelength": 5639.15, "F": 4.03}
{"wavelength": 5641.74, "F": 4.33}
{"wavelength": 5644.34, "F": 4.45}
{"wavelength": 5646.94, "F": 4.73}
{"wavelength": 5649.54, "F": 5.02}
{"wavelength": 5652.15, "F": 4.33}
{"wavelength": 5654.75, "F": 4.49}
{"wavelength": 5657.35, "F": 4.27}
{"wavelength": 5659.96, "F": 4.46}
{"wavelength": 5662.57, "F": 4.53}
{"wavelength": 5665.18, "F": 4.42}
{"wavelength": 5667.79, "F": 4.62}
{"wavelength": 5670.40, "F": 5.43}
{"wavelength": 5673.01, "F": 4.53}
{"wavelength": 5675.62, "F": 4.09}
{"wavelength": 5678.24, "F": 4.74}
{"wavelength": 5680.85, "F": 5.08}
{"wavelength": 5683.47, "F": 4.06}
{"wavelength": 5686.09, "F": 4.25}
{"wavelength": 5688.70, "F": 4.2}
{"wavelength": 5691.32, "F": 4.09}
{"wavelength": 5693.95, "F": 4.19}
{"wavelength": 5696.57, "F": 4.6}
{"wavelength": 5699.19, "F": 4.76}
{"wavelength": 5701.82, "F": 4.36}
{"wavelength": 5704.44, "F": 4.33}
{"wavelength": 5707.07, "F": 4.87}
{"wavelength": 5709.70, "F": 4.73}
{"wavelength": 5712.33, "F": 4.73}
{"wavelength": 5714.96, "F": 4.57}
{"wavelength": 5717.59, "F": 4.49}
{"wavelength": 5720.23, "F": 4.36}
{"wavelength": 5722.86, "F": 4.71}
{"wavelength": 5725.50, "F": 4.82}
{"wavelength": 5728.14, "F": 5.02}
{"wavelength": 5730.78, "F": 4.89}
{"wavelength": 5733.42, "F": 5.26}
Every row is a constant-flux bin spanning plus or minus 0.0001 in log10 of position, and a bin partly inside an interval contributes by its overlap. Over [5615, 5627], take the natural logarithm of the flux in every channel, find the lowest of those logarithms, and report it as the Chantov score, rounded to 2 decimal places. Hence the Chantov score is 1.35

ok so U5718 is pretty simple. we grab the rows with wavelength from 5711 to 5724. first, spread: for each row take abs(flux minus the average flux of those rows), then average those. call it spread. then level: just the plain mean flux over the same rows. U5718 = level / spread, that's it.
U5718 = 39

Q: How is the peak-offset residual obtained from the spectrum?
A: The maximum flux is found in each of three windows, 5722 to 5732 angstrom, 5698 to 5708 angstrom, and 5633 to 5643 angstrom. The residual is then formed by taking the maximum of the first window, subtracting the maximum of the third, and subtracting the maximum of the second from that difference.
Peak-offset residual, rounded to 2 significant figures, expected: -4.3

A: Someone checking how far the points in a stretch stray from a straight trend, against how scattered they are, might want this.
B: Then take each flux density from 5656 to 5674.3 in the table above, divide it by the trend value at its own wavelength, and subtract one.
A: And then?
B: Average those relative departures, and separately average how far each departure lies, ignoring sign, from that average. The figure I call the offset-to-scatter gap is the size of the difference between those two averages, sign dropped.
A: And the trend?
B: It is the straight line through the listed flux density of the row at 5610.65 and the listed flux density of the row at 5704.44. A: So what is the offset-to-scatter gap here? 0.02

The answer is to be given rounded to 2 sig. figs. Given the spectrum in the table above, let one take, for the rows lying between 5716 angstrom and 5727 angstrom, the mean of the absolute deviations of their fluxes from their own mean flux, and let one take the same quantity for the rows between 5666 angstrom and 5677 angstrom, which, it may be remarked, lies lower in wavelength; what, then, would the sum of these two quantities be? 0.55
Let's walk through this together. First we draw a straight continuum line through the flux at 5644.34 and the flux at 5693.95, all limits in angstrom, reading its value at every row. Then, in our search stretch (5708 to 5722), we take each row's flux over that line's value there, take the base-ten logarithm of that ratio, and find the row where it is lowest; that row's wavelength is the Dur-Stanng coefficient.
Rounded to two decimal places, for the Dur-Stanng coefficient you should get 5720.23 angstrom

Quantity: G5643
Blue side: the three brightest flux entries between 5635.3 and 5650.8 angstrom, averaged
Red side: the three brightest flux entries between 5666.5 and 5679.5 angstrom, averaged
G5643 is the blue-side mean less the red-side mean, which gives -0.20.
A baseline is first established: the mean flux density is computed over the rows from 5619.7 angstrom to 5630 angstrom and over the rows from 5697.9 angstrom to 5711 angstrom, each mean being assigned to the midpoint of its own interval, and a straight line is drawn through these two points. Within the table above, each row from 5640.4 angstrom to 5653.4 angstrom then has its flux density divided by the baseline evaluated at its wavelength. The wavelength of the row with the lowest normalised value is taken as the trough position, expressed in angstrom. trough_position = 5652.15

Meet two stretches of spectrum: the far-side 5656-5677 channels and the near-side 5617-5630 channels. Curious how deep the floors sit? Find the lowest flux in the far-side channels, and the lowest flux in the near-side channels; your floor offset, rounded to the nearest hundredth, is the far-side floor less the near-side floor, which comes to 0.24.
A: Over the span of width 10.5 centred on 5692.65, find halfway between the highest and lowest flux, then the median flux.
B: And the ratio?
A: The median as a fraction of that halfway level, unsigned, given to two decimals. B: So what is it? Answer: 0.97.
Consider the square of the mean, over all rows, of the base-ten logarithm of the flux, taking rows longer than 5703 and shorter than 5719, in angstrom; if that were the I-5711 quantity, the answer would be 0.441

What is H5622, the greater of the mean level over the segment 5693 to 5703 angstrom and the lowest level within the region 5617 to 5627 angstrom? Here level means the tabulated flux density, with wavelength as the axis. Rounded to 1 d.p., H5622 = 4.5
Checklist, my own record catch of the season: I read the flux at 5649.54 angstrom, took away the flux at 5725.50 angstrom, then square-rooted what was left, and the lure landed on 0.4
